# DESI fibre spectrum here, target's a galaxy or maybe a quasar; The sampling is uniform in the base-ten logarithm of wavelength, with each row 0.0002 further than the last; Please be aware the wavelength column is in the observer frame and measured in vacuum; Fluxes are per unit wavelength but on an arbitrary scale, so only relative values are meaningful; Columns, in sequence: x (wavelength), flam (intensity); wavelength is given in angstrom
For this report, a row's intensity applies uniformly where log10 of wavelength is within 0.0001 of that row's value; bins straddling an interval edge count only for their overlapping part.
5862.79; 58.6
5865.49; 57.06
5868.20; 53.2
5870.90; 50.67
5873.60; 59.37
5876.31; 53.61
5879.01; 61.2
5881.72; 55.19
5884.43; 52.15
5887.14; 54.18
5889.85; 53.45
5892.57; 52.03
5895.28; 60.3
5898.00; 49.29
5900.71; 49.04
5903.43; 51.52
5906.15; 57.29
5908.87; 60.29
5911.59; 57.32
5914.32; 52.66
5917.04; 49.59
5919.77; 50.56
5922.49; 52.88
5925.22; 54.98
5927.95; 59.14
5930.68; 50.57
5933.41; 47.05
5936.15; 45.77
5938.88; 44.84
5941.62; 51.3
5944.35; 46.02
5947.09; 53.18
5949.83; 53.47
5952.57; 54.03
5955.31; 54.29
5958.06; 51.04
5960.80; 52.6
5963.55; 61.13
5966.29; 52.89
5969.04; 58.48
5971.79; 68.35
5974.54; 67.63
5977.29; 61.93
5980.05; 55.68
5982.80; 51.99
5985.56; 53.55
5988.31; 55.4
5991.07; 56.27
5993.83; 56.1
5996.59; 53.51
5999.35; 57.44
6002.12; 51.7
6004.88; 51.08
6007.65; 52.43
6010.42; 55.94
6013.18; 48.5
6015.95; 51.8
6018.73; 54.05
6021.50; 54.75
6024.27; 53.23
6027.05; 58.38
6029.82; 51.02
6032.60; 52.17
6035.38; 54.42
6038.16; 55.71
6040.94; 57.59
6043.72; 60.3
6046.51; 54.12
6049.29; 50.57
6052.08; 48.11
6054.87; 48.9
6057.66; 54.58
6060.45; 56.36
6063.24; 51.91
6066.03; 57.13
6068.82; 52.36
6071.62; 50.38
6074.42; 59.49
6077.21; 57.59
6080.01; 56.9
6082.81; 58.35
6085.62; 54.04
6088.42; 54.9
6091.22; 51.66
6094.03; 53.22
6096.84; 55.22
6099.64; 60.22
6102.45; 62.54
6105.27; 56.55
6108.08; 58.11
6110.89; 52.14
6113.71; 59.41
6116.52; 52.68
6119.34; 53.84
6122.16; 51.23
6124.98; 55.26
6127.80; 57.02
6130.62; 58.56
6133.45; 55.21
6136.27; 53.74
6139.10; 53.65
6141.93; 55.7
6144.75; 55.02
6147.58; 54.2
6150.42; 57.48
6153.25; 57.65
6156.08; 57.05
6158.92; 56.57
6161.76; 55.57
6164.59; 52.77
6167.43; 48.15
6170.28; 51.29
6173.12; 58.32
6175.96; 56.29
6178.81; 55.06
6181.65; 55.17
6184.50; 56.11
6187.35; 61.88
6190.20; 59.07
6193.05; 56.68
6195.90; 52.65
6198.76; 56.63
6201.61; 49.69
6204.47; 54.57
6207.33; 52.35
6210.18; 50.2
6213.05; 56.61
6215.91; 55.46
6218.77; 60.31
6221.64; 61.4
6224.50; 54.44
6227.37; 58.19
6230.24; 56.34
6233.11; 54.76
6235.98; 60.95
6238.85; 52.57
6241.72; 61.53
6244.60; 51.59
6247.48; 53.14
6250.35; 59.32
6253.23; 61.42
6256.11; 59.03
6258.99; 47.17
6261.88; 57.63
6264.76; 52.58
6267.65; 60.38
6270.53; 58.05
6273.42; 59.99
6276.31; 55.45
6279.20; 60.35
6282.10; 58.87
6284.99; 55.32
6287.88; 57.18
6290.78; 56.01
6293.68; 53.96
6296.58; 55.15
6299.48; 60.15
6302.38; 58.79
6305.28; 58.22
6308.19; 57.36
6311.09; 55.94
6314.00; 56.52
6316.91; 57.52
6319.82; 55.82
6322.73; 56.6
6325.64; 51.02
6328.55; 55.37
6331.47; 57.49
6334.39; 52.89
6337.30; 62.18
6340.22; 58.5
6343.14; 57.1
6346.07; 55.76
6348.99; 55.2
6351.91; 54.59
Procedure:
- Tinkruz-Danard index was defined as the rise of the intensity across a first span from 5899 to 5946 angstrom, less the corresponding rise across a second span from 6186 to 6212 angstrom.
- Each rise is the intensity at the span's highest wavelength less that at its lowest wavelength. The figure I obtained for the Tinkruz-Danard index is 8.7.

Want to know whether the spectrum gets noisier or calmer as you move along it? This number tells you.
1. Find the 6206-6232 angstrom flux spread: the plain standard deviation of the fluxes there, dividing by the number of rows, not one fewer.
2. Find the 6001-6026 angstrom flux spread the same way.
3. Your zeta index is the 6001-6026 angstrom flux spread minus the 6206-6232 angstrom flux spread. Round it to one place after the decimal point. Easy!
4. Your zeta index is -1.3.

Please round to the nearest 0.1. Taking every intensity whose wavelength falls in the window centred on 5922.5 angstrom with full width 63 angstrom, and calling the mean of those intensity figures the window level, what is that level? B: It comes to 52.3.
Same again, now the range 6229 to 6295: 56.7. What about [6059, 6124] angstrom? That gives 55.5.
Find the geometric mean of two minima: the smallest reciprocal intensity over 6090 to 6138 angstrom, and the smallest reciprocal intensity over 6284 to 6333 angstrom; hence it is 0.0163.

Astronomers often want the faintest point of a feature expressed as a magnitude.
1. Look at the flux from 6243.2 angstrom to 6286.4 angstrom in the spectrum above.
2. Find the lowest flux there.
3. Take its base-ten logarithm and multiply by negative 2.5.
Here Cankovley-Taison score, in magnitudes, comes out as -4.18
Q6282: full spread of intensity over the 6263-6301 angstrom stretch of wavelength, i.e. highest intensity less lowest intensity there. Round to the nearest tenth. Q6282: 7.8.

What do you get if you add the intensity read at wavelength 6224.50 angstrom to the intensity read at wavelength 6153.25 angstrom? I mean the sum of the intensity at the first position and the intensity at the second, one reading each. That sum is 112.1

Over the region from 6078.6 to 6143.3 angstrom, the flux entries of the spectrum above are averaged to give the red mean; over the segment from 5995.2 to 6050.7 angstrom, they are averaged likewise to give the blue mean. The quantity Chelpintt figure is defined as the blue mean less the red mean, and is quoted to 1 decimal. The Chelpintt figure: -1.7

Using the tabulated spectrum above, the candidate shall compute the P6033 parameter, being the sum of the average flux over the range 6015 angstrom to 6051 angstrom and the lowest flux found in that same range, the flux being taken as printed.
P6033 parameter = 105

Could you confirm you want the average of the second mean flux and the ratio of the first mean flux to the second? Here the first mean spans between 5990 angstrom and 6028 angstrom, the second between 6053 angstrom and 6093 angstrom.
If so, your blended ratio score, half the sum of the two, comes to 27.8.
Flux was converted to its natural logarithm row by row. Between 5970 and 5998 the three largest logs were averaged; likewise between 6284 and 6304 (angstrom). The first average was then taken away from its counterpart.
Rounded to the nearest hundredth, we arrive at -0.12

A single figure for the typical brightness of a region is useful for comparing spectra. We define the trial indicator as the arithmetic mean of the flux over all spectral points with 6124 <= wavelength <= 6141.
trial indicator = 55.6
